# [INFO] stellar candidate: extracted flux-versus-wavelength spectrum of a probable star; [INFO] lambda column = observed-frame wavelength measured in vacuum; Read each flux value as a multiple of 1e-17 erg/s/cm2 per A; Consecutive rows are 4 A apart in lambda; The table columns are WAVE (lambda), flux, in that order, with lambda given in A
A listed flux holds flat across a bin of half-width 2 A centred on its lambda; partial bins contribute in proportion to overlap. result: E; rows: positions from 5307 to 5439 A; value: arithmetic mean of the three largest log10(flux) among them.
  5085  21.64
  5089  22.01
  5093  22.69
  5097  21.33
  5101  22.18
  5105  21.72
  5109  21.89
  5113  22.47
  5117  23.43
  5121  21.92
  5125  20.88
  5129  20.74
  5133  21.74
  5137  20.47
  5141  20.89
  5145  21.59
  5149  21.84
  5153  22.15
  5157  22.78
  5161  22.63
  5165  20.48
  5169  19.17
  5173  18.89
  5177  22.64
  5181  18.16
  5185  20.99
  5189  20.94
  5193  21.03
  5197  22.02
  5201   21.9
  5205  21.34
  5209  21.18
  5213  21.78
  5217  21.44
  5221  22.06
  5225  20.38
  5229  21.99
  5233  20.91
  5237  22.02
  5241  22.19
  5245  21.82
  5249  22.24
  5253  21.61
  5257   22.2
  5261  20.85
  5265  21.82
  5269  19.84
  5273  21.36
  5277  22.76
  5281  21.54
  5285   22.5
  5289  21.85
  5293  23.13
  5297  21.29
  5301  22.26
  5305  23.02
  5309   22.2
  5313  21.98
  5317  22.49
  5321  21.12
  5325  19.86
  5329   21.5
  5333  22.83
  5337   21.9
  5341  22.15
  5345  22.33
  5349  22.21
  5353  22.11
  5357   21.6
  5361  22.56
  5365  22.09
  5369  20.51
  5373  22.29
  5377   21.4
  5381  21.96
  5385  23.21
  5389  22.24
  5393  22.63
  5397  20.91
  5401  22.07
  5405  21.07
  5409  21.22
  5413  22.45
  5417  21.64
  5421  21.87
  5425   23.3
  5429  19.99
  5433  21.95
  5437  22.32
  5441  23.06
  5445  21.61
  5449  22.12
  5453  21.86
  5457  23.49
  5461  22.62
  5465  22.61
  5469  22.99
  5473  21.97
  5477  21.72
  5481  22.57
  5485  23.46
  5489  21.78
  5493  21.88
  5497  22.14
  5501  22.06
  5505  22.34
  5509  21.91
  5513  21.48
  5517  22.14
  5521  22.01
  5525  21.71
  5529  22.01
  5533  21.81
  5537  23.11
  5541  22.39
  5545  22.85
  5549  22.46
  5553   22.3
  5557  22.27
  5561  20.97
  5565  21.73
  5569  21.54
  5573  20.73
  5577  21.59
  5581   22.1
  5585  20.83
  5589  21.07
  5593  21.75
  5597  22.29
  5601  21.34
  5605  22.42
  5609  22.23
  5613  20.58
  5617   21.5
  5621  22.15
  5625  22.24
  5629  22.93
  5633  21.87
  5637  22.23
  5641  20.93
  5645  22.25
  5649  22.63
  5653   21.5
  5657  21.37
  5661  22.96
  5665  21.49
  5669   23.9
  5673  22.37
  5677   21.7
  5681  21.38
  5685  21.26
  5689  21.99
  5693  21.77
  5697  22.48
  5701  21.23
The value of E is 1.36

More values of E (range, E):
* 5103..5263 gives 1.36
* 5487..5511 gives 1.35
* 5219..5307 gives 1.36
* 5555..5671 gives 1.37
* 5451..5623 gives 1.37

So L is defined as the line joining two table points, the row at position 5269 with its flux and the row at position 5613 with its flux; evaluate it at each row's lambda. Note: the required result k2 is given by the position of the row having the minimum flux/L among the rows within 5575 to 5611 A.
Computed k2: 5585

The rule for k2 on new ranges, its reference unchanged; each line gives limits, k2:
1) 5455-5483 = 5477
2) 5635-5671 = 5641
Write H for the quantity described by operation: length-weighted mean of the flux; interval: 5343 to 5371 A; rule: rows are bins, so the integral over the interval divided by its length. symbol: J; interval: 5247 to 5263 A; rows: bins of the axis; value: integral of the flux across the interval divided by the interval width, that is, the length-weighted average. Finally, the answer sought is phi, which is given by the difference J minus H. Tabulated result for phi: -0.2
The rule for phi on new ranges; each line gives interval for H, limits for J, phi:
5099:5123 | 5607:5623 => -0.7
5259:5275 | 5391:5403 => 0.9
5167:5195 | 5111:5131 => 1.6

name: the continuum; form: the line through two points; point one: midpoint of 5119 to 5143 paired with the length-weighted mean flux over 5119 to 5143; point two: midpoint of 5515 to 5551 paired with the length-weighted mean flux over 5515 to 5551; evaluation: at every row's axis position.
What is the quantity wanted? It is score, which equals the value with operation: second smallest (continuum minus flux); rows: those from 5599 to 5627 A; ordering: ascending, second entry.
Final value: 0.27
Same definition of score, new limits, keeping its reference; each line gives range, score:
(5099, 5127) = -1.42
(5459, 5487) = -0.90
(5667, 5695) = 0.31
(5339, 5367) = -0.60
